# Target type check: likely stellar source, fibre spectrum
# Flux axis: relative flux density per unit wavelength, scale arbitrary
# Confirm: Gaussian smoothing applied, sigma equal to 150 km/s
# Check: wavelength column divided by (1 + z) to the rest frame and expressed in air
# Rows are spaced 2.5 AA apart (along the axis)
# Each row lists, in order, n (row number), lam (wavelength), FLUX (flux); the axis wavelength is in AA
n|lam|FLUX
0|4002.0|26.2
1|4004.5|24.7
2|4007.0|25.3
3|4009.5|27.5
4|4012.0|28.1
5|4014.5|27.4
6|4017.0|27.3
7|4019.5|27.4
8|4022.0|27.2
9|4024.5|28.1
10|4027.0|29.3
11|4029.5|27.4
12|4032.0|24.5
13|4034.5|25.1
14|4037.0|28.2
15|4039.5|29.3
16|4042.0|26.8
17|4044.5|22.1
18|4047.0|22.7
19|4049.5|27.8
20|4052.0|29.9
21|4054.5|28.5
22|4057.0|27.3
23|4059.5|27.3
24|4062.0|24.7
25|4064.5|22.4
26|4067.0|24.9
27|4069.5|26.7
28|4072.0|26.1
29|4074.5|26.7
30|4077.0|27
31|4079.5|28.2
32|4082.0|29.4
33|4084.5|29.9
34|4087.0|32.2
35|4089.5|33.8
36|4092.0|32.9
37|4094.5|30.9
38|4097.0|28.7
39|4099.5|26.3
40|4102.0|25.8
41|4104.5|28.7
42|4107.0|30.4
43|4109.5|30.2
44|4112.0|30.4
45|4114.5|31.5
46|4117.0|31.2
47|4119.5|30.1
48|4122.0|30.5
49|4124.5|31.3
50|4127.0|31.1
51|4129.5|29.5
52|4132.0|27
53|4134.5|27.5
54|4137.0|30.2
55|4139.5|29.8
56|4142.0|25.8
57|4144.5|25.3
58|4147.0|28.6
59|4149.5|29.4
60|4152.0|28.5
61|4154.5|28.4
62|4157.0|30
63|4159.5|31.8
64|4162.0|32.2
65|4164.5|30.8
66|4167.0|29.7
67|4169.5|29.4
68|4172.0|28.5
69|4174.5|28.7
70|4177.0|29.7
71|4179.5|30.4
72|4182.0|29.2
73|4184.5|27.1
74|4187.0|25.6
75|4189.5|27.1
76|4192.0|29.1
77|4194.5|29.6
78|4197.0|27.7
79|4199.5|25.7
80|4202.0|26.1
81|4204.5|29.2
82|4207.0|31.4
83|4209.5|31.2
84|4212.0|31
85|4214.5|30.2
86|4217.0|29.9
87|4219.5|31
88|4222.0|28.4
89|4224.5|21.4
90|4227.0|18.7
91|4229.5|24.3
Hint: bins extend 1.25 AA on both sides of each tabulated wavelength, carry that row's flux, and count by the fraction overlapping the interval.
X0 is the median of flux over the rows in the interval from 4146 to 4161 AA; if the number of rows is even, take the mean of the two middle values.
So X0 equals 29.0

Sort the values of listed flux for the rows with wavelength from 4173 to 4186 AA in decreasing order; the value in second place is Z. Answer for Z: 29.7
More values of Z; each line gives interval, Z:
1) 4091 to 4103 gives 30.9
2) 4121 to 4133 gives 31.1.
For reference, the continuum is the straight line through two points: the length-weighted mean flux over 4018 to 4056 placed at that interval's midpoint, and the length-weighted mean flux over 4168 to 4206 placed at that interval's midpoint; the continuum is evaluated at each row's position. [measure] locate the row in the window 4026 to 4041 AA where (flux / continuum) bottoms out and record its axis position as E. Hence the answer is 4032.0 AA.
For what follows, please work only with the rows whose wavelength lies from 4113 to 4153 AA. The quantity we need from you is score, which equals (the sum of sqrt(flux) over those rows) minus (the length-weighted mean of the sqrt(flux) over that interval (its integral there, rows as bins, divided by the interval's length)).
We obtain 81.0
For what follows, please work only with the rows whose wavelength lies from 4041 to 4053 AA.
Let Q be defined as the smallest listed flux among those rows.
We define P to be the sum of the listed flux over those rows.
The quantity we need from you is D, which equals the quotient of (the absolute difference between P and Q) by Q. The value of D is 4.85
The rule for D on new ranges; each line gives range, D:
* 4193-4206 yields 4.38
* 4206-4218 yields 4.14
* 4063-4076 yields 4.66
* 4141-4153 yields 4.44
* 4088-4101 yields 4.80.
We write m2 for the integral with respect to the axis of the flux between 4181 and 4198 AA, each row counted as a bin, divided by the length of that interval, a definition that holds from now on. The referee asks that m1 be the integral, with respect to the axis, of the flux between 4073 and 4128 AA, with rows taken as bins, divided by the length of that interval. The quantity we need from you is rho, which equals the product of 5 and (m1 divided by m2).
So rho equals 5.35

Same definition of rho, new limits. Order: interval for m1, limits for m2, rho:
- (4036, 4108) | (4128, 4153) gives 4.93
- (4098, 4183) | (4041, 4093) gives 5.34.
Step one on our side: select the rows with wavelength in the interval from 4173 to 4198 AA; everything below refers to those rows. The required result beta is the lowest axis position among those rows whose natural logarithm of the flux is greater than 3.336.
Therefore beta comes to 4174.5 AA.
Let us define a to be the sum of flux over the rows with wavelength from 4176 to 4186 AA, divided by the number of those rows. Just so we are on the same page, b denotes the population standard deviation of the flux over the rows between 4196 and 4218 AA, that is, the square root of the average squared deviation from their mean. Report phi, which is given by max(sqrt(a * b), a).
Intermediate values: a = 29.1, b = 2.0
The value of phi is 29.1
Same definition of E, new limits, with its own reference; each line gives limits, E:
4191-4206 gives 4199.5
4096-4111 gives 4102.0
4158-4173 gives 4172.0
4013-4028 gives 4022.0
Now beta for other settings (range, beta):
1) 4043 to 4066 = 4052.0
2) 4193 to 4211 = 4194.5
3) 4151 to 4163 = 4152.0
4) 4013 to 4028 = 4027.0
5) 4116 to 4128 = 4117.0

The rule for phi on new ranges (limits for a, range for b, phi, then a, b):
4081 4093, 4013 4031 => 31.6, 31.6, 0.7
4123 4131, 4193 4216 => 30.6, 30.6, 2.0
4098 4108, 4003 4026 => 27.8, 27.8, 1.1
